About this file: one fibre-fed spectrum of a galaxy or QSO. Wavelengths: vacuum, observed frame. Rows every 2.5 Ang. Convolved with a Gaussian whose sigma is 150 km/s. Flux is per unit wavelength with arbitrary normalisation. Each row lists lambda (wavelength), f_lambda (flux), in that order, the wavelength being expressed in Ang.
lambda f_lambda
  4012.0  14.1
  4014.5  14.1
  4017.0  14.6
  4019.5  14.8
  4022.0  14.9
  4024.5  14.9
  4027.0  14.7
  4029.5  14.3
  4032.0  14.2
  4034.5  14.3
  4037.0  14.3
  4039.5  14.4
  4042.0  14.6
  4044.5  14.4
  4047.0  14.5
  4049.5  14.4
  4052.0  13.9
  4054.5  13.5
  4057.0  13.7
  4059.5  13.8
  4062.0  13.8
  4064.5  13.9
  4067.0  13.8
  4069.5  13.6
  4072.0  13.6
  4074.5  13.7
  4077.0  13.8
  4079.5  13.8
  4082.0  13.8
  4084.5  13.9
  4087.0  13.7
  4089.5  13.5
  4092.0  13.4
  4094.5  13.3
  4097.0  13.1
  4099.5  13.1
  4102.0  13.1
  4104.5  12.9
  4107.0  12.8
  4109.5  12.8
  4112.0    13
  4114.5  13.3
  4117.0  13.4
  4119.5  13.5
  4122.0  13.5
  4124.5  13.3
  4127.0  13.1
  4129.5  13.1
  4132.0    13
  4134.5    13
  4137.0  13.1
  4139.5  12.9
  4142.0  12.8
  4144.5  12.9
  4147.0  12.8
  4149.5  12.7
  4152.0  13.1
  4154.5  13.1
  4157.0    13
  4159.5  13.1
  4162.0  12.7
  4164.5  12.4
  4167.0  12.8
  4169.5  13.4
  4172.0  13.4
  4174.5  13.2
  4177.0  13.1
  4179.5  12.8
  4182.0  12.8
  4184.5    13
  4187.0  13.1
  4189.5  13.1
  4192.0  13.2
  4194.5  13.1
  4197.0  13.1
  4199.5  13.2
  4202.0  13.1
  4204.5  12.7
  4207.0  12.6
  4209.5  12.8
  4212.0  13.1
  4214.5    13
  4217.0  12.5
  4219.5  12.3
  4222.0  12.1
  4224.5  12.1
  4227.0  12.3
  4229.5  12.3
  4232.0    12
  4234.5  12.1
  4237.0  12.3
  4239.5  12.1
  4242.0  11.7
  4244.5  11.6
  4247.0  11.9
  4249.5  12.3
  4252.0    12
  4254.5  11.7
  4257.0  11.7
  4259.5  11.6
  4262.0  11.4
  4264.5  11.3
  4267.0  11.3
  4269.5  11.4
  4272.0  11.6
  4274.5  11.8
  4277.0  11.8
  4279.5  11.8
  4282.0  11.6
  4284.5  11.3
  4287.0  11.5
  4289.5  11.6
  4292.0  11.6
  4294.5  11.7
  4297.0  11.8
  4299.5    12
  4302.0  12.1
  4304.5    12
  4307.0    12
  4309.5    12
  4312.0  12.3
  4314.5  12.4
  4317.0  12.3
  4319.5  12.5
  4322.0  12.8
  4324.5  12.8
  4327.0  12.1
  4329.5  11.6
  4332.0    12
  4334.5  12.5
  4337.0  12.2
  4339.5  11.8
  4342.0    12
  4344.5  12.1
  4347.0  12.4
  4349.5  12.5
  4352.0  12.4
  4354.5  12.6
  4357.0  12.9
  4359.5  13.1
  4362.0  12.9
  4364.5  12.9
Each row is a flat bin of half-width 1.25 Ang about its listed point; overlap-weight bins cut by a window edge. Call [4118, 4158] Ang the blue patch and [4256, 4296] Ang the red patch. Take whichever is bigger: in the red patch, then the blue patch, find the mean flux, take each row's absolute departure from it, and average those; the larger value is 0.17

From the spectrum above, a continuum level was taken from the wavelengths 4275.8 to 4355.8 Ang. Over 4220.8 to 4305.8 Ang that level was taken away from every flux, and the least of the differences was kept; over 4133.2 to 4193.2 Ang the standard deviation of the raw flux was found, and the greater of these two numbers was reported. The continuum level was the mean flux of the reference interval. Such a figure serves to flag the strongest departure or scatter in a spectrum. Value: 0.23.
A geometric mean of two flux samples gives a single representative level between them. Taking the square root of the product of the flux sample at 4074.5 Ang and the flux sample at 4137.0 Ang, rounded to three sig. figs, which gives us 13.4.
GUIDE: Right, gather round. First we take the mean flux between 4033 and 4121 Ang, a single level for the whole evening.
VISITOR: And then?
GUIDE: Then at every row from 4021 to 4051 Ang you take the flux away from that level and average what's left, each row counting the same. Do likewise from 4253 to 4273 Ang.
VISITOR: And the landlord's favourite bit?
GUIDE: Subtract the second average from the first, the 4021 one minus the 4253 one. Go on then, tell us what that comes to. -3.0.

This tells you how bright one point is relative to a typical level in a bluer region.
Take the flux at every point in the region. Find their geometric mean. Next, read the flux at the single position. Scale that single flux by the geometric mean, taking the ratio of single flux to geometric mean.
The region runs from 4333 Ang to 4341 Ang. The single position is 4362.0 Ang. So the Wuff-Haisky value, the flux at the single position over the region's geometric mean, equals 1.06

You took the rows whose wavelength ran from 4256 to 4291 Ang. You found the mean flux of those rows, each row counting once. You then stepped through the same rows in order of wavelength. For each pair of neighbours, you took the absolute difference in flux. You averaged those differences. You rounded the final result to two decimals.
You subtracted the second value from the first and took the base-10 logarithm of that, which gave 1.06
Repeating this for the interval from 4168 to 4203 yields 1.11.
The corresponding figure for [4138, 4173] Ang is 1.10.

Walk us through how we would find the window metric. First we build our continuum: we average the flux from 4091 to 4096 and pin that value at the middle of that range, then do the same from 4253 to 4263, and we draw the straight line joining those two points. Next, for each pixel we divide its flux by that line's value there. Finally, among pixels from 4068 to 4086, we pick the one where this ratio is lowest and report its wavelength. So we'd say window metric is 4069.5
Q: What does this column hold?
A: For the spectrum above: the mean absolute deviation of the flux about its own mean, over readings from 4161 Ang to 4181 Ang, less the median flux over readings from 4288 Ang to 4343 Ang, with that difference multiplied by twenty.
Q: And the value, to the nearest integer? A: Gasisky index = -234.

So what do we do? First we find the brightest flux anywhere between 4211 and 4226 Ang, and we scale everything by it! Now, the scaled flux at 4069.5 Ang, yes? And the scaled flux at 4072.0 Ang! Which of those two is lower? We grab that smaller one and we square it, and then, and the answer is 1.08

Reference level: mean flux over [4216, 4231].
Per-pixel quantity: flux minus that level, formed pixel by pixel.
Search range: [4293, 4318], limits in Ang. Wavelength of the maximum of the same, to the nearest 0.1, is 4314.5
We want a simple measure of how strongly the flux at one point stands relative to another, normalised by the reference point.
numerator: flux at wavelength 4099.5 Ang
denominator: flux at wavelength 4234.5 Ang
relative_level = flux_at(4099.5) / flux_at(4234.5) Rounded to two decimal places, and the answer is 1.08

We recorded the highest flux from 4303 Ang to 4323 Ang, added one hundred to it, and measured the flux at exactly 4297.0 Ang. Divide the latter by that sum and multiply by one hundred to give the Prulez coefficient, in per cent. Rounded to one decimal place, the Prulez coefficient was 10.5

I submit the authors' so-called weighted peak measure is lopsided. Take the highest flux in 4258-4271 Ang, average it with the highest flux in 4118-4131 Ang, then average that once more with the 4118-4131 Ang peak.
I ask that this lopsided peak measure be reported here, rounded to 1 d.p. 13.0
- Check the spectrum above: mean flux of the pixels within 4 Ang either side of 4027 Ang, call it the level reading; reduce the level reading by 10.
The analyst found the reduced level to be 4.6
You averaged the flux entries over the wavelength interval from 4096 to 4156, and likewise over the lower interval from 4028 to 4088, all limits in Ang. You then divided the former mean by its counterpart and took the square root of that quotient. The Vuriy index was 0.966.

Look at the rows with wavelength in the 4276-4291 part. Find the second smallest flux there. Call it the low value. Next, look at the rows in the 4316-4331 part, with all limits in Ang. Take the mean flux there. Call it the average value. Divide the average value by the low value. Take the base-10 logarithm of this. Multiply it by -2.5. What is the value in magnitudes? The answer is -0.08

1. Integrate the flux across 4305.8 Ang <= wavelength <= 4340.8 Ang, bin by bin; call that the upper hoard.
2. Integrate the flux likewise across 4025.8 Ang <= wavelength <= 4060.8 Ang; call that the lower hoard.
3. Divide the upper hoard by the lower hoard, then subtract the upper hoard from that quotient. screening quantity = -427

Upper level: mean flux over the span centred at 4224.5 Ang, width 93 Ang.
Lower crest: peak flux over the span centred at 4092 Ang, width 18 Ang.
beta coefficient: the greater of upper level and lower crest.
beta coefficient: 13.9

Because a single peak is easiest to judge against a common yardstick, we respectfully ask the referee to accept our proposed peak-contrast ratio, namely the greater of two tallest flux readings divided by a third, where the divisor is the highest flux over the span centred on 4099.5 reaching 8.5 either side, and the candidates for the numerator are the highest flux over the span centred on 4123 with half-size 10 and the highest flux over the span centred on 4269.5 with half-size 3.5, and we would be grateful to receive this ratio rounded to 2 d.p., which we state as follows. 1.01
